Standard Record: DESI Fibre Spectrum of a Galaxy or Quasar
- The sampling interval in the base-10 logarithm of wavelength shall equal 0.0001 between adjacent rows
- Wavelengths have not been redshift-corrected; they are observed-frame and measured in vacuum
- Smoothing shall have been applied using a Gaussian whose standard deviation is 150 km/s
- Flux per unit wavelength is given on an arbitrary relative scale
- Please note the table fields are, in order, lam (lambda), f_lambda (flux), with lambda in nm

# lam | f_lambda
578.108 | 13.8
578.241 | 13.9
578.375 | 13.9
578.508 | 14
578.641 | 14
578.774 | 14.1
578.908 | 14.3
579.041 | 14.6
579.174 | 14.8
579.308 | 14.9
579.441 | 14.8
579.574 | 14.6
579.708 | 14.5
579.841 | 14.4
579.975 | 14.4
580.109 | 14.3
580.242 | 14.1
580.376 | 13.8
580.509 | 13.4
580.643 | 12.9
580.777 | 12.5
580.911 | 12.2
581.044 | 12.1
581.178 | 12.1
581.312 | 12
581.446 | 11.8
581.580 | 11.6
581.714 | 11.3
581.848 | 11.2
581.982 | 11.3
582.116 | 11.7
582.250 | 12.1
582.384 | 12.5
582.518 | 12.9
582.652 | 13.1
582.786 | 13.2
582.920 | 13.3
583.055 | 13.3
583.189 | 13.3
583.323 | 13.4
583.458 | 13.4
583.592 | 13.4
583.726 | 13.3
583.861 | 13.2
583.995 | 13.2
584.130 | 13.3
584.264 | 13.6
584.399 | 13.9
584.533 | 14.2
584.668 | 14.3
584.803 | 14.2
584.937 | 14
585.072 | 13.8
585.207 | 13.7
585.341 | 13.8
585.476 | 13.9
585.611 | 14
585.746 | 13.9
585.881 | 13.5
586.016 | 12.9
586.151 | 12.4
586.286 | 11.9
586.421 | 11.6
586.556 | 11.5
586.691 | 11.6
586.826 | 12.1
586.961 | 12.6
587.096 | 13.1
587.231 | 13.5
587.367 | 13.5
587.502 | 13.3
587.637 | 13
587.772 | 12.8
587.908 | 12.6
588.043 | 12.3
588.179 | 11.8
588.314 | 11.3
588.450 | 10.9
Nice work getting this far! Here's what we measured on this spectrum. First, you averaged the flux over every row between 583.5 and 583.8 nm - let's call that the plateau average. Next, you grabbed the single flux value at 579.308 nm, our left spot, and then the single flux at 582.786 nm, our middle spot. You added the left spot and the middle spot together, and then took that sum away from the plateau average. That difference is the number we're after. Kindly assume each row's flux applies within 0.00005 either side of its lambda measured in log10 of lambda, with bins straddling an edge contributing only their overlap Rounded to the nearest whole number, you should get -15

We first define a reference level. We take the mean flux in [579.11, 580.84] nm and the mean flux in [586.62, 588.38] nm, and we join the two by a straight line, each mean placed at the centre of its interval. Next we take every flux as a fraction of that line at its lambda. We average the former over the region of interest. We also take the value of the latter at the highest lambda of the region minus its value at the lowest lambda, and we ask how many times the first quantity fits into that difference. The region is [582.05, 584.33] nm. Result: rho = 0.18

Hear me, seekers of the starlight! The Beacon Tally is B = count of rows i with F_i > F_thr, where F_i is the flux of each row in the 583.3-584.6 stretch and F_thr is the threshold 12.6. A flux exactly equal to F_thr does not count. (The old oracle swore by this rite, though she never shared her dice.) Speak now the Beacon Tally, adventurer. 10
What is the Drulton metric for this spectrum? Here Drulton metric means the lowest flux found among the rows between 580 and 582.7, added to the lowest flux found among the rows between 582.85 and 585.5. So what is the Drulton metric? 24.4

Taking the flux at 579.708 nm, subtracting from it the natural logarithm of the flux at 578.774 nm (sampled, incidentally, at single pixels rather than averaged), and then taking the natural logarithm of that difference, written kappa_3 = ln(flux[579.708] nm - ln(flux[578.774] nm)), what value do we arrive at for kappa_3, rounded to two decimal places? 2.47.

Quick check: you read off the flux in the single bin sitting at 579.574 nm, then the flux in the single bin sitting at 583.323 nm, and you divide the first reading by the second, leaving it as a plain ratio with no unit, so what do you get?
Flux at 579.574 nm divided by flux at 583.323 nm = 1.09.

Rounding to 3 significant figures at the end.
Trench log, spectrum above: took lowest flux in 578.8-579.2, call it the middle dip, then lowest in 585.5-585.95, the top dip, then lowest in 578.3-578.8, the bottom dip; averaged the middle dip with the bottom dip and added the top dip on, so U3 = 27.6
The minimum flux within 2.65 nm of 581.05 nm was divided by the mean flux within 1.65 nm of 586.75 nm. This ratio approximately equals 0.88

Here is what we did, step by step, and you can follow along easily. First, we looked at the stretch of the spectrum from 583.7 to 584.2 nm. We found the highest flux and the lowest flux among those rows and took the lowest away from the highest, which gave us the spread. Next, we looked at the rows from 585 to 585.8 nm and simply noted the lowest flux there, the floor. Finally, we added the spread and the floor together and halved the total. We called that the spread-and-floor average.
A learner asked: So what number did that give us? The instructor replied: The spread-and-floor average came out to 6.9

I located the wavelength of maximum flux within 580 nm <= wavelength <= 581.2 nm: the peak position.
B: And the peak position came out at 580.109 nm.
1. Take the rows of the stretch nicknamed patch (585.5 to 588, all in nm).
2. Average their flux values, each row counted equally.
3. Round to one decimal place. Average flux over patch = 12.8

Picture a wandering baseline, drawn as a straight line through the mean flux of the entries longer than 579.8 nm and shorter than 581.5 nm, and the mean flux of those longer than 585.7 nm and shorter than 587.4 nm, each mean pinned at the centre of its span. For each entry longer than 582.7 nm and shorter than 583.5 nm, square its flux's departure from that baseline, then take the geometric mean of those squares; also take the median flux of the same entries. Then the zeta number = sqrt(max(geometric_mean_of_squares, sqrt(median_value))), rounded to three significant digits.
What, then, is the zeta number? 1.91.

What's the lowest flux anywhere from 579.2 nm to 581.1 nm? 12.1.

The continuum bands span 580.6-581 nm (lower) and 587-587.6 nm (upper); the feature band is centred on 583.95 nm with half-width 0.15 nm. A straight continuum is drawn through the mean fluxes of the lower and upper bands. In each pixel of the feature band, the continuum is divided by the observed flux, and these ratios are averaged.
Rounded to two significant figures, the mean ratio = 0.98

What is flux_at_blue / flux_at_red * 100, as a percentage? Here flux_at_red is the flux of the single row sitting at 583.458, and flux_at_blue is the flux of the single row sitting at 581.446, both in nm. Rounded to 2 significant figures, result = 88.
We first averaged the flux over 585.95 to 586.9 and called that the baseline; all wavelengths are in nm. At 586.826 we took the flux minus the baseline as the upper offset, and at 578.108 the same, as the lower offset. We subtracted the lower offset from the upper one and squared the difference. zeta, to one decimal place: 2.9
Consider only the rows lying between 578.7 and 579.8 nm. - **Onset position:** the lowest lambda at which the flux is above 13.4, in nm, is 578.774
